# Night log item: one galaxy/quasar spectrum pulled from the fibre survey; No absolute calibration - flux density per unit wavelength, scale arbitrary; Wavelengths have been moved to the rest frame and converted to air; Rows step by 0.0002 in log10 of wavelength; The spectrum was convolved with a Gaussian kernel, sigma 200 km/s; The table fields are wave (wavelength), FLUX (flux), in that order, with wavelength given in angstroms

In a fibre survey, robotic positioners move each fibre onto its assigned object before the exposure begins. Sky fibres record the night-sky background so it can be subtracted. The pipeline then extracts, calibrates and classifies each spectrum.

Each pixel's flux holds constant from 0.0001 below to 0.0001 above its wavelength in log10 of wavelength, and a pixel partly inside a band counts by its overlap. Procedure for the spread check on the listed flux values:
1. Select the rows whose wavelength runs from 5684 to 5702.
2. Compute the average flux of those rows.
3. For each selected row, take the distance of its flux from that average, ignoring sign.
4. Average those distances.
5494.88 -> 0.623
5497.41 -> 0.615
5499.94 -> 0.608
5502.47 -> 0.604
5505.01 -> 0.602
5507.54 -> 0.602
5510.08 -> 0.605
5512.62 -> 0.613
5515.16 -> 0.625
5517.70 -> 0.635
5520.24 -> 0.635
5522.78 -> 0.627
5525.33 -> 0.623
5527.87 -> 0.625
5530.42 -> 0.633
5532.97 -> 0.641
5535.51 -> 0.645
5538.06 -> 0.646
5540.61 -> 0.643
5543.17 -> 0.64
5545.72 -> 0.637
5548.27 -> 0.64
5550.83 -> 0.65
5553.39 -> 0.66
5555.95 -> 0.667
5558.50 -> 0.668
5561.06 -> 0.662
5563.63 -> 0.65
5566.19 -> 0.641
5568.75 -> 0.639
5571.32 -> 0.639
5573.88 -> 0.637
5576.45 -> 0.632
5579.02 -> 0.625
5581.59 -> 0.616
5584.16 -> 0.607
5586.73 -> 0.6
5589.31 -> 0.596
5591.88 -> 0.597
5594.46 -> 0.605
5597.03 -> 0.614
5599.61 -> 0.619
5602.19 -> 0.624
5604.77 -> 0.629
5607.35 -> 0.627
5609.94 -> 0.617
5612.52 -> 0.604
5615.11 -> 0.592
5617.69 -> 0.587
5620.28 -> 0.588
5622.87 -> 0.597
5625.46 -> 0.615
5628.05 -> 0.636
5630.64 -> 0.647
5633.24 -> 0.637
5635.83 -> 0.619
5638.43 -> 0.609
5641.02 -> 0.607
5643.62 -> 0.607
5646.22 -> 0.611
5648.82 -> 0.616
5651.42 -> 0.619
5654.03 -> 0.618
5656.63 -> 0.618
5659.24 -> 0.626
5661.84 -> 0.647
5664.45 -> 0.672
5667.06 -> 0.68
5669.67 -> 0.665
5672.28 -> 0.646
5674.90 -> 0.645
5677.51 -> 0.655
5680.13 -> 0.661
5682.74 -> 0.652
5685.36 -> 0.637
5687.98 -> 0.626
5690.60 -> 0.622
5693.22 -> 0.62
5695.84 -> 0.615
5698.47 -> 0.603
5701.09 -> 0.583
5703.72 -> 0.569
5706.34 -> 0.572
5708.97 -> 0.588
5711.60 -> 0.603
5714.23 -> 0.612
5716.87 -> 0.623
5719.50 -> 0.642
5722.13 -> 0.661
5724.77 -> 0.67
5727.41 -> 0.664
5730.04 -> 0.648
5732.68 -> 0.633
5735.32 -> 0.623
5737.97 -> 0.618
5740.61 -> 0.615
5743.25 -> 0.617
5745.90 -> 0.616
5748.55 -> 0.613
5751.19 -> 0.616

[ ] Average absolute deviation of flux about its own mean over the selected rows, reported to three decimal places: 0.013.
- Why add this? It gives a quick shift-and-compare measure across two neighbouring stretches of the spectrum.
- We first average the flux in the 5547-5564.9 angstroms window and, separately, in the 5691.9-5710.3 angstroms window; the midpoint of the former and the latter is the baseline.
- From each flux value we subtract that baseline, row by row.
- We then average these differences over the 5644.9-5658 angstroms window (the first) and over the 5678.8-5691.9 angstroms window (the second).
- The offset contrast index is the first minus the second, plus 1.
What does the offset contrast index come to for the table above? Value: 0.98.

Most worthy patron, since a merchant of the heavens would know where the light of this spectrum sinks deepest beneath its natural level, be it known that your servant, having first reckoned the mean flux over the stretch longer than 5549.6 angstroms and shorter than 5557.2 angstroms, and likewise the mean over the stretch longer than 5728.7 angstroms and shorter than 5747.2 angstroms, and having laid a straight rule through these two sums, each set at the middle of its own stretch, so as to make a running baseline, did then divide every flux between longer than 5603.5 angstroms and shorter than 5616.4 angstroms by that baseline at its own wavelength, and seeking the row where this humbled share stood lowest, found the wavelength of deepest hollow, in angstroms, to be 5615.11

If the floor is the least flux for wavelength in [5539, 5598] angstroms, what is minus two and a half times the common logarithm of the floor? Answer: 0.56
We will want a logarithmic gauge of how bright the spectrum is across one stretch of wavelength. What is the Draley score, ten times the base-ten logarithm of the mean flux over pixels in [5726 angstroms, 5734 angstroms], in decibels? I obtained -1.88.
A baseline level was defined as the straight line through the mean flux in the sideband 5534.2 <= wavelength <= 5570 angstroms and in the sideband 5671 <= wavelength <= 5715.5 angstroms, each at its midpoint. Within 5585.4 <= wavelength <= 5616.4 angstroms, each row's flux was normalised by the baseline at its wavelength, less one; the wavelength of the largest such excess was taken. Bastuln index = 5604.77 angstroms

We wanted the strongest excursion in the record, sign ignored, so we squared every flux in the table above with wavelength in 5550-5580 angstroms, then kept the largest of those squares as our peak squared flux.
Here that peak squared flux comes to 0.446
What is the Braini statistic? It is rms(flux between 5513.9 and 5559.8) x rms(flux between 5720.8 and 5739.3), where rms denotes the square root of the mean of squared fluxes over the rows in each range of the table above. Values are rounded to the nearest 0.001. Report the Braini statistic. 0.414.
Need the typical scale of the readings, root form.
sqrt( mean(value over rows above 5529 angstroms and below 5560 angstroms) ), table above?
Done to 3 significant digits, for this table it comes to 0.805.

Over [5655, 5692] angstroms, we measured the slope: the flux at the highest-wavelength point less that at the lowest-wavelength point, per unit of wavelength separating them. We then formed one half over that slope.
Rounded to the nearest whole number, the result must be 4246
